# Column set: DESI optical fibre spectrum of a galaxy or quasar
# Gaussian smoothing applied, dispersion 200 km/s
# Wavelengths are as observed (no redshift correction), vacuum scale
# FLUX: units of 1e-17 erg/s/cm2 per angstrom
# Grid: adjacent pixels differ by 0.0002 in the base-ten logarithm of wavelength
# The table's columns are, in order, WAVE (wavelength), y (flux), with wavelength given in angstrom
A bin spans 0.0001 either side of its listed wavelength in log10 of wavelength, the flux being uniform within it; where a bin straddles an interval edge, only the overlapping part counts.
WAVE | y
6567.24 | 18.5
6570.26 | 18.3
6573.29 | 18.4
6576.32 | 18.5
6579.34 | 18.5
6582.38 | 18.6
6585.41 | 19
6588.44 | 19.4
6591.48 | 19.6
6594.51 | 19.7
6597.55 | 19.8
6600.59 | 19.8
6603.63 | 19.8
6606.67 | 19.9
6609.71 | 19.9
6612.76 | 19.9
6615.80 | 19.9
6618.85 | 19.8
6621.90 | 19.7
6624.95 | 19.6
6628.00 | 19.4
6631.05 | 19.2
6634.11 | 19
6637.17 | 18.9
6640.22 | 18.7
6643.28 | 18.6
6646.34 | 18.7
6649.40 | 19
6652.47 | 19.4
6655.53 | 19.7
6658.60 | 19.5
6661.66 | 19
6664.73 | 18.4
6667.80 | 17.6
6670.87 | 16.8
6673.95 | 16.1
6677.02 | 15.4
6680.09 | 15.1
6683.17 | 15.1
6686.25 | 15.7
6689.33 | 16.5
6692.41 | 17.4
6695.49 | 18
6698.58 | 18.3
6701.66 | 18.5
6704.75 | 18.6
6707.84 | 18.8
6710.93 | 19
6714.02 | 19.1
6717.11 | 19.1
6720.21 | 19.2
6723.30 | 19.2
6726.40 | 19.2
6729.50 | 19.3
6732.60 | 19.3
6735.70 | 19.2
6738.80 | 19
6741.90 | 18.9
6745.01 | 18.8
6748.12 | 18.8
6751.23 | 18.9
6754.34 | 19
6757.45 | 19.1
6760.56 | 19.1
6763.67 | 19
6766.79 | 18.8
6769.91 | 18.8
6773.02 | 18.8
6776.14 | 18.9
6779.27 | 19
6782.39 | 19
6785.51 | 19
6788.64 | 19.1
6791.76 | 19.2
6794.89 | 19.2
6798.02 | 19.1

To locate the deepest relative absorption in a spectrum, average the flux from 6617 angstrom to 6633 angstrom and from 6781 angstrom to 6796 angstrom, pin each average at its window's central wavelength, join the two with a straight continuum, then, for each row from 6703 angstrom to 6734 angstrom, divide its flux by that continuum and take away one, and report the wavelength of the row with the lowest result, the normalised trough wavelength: 6704.75 angstrom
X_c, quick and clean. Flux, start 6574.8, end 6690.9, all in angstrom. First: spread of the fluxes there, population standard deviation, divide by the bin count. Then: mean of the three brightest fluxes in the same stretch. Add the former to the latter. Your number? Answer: 21.4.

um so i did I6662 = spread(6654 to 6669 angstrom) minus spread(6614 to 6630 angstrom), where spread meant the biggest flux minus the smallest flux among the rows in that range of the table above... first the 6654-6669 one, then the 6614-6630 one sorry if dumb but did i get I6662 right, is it 1.60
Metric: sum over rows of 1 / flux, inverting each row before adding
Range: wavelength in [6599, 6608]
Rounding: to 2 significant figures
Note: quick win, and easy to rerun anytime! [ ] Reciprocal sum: 0.15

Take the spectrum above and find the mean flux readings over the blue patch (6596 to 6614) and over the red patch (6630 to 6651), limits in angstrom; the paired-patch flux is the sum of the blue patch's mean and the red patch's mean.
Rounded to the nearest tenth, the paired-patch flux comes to 38.7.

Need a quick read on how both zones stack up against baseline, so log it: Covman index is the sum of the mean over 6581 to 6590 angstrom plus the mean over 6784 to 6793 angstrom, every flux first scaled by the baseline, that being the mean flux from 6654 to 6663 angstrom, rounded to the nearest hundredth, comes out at 1.96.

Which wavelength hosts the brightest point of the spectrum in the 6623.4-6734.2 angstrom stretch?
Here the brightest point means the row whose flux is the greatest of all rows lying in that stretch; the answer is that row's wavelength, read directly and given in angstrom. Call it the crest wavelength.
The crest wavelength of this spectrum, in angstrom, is 6655.53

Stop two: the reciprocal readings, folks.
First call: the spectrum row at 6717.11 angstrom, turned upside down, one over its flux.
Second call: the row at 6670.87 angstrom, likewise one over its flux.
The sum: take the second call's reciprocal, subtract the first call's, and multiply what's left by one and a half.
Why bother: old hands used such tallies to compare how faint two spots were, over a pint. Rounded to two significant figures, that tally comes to 0.011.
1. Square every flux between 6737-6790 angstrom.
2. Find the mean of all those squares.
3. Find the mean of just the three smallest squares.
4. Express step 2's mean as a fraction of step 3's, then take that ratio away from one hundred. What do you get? 99.0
